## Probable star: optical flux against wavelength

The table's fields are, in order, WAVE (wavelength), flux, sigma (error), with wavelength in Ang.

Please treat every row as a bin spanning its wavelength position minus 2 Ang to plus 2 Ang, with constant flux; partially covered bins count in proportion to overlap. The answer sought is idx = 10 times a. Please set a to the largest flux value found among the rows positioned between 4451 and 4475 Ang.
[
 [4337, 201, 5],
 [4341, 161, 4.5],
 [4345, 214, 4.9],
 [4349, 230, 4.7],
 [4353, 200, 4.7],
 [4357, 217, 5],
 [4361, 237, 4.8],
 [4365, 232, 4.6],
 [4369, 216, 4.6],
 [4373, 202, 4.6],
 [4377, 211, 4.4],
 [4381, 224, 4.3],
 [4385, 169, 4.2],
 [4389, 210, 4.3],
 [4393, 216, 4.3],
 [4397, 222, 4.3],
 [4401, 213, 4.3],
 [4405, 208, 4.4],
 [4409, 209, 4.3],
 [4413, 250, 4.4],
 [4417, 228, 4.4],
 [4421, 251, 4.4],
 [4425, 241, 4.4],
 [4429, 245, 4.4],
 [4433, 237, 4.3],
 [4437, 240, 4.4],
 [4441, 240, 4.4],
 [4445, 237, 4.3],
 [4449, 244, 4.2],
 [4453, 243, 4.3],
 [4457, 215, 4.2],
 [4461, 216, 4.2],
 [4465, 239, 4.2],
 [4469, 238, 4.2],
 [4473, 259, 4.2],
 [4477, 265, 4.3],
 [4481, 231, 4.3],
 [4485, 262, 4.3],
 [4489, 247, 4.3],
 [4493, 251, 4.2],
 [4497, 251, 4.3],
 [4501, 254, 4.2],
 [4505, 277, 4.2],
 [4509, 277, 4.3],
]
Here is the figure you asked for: 2590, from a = 259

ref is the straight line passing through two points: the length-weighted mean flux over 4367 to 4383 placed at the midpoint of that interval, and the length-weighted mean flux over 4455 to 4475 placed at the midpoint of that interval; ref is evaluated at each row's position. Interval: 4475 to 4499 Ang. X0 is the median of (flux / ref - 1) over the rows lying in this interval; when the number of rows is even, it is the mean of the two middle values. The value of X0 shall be 0.045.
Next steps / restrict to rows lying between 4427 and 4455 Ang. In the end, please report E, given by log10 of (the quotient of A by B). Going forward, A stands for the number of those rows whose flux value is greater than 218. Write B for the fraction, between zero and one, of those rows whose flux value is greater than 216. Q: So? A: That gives 0.845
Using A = 7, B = 1.00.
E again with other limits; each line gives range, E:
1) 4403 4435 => 0.903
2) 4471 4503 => 0.903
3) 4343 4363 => 0.523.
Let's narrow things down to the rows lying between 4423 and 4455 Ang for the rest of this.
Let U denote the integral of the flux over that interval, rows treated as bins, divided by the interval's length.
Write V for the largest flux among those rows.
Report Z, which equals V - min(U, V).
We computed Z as 4.1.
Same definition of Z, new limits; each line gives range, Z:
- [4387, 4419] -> 30.5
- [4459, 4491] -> 20.4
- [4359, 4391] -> 24.4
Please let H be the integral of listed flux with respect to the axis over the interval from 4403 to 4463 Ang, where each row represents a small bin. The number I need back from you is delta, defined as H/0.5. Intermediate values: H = 14016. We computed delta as 28032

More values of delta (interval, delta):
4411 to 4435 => 11616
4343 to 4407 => 27368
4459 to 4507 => 23920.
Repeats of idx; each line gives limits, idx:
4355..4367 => 2370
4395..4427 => 2510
